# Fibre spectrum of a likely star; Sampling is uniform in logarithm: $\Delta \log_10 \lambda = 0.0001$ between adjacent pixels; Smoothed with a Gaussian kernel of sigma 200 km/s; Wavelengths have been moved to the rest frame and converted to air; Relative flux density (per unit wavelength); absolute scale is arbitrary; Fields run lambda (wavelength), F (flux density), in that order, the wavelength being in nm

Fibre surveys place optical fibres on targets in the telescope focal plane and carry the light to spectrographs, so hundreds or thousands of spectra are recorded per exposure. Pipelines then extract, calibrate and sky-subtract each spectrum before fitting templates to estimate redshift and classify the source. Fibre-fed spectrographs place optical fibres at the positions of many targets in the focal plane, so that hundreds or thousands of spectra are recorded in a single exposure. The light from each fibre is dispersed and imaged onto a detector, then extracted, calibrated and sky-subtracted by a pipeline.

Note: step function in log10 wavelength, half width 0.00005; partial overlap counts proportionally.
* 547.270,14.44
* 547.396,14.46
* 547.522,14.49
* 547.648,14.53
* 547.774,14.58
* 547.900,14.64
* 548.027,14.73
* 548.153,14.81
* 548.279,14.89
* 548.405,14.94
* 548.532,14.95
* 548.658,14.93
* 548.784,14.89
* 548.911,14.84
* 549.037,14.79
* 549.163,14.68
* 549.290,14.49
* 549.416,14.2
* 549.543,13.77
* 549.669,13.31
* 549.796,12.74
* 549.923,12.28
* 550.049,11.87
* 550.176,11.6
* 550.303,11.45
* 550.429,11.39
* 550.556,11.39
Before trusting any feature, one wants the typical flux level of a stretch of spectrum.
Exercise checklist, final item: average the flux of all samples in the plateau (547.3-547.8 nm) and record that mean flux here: 14.5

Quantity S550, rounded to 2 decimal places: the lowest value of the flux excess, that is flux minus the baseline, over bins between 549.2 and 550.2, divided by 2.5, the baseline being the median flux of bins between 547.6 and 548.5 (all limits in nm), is -1.25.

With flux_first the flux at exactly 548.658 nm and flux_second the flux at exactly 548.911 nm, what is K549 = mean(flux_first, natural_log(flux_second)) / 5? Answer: 1.76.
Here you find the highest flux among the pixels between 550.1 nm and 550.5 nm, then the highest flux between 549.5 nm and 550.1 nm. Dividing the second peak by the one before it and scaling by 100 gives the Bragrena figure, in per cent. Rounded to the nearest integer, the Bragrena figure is 119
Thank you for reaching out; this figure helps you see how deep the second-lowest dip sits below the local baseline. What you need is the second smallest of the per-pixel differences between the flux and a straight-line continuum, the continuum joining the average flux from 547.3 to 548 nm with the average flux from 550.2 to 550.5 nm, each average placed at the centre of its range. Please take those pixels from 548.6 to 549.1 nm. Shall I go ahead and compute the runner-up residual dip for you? 1.65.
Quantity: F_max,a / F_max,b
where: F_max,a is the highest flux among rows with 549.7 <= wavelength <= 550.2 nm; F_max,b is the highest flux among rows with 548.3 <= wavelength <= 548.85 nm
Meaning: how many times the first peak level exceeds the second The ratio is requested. 0.85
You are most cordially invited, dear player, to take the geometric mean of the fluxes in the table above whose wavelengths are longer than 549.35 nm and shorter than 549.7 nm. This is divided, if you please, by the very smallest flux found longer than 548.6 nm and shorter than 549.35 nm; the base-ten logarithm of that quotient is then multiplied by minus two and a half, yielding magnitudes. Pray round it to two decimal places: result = 0.06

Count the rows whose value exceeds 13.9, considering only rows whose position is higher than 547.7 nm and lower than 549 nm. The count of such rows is 10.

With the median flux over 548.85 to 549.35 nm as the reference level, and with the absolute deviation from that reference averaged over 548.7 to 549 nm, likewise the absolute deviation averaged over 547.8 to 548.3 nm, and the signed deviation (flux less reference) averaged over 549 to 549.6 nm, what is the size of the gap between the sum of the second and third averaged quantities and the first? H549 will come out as 0.4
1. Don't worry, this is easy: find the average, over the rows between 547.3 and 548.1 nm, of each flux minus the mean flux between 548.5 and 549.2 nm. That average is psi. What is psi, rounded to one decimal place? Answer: -0.3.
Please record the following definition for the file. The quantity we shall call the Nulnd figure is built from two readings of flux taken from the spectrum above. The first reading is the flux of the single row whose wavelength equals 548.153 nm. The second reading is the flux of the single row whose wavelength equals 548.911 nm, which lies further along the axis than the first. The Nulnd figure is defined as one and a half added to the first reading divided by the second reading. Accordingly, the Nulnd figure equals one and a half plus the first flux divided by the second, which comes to 2.50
